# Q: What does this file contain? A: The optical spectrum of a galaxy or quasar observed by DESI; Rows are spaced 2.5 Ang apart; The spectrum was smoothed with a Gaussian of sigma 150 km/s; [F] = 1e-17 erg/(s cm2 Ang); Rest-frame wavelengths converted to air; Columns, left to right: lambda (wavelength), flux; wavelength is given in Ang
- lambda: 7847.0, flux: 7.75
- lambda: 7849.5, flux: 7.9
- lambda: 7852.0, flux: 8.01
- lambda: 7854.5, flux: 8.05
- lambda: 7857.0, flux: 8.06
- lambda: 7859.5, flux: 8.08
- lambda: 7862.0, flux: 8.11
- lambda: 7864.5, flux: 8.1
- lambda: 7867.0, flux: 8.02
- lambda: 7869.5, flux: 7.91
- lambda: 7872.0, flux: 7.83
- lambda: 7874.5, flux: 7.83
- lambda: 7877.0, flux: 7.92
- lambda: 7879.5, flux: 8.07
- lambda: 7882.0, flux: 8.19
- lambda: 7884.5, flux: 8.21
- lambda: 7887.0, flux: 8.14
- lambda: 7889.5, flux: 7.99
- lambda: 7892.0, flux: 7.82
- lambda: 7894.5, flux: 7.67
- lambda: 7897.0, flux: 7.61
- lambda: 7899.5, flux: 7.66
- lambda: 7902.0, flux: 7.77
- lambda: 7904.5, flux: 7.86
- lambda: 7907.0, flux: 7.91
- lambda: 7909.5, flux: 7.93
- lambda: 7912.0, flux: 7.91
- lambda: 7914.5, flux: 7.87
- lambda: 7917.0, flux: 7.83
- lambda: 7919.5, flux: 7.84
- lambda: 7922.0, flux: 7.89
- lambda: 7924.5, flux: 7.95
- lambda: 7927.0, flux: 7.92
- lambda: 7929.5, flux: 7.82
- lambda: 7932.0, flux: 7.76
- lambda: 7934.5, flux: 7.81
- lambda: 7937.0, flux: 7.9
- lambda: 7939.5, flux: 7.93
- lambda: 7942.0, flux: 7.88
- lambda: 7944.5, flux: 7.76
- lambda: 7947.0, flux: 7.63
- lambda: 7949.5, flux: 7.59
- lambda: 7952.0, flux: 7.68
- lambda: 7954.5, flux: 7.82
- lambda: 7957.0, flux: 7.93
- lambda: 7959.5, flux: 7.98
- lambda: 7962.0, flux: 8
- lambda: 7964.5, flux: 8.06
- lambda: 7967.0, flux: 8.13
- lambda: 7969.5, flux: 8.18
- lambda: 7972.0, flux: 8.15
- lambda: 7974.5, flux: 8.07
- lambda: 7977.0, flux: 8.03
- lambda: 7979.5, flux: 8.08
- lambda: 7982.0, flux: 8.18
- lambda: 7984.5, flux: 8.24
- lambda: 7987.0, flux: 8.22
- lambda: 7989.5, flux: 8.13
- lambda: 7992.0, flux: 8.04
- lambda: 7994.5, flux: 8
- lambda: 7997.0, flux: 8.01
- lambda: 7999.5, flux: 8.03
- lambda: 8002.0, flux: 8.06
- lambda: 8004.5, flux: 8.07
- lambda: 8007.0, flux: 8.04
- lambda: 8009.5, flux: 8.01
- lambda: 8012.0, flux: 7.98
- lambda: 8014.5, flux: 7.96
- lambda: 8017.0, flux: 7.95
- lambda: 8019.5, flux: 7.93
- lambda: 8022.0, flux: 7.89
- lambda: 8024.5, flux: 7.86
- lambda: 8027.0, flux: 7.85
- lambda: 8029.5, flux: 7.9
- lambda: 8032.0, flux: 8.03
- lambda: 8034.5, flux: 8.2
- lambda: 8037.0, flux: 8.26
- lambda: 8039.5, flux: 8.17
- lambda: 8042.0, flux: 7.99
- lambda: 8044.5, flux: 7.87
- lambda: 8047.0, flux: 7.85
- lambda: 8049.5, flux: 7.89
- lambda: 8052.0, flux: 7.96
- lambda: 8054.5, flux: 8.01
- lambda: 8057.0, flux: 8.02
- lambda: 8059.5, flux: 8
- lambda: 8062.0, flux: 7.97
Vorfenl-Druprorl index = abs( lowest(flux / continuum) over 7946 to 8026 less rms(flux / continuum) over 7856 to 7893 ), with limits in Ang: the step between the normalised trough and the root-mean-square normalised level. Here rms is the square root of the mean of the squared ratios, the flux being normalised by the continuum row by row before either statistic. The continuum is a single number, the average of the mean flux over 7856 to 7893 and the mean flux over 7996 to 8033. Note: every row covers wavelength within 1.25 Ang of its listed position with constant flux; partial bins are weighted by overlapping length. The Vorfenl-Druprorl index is 0.054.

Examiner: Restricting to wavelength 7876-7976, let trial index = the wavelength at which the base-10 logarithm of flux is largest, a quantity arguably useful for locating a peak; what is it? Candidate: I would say 7884.5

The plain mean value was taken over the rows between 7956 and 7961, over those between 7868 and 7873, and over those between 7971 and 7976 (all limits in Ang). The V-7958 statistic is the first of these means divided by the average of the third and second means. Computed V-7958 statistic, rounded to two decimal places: 1.00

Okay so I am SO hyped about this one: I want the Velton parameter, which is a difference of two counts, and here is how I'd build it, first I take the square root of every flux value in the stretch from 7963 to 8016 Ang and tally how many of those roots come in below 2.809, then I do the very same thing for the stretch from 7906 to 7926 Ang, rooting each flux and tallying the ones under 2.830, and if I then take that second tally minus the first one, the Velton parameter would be 8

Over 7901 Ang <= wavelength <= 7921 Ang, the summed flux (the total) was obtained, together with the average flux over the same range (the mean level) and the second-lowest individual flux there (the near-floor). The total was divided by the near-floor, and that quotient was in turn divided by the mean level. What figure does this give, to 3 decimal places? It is 1.022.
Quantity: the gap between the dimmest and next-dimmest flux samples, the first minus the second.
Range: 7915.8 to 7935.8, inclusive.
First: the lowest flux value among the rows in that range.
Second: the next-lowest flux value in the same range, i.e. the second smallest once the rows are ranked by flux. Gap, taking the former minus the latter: -0.05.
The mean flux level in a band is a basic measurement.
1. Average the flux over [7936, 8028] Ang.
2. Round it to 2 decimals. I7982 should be 7.98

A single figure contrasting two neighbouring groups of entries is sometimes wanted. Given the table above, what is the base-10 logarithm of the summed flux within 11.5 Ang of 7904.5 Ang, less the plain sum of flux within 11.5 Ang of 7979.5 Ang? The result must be -71.4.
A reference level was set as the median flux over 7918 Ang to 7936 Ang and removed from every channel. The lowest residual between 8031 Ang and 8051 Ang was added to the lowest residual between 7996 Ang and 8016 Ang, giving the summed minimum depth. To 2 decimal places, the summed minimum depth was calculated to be 0.13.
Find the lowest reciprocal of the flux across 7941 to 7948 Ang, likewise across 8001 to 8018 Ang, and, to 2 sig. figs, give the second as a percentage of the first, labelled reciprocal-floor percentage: 98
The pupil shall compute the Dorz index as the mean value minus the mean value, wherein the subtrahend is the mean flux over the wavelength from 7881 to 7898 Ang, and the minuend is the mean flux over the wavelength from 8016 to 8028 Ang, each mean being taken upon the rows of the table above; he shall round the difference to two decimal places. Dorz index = -0.05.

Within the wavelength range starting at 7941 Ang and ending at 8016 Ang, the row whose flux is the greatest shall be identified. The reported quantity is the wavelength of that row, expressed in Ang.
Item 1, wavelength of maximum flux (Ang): 7984.5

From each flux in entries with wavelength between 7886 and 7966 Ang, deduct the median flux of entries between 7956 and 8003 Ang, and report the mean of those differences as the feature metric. -0.21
